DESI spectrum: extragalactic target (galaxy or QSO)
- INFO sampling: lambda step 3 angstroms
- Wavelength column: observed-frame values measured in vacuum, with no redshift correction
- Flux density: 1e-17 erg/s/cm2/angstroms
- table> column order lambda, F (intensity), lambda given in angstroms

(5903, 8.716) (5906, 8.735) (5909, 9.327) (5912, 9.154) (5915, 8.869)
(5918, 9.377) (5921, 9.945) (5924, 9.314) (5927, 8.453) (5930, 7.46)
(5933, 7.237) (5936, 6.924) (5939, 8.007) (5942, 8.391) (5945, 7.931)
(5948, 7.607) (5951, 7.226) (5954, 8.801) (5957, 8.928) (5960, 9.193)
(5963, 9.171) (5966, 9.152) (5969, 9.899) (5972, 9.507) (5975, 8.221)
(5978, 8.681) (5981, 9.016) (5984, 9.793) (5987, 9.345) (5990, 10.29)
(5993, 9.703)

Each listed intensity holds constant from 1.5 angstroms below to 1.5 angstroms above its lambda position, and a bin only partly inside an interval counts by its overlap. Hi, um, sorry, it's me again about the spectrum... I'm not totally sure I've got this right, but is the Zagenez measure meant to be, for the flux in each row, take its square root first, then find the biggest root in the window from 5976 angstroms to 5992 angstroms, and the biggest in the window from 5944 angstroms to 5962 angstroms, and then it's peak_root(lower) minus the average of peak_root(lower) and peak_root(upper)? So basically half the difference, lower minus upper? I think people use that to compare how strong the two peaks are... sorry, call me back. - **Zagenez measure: -0.088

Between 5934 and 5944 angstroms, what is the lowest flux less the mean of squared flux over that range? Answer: -54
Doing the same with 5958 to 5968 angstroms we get -75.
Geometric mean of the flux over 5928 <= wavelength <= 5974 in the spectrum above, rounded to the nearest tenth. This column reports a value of 8.3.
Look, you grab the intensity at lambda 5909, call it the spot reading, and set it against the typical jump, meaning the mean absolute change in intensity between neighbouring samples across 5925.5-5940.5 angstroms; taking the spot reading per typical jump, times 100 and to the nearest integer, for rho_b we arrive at 1428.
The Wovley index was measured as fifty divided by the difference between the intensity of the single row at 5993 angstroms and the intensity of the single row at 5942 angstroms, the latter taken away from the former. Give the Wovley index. 38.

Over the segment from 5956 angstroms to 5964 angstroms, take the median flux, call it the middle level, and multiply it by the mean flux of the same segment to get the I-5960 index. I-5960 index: 83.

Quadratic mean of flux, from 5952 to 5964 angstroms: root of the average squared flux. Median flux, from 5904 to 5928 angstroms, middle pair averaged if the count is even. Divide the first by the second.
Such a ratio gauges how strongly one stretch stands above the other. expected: 0.98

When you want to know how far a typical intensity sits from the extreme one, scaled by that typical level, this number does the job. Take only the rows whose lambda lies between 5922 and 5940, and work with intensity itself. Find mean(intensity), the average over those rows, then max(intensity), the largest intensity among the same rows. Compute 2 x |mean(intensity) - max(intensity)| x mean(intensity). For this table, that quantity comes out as 22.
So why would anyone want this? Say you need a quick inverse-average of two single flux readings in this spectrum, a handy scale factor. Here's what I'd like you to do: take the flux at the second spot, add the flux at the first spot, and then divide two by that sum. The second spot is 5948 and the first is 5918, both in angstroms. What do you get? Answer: 0.118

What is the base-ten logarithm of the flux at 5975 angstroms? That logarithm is 0.915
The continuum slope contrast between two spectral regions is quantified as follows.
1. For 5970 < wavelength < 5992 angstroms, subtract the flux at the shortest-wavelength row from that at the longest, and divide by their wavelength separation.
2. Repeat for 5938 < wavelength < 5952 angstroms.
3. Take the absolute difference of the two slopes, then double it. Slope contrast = 0.22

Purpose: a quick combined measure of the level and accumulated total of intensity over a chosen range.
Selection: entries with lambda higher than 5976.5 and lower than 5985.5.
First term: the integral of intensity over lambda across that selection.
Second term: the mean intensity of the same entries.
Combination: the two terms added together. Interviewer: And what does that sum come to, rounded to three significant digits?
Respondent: 91.6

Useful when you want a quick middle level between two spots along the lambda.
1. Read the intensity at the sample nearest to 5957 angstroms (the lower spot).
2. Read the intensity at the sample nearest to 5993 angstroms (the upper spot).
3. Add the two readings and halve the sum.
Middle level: 9.32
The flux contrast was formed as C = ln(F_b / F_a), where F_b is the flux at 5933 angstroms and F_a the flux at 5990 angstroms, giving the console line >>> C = -0.35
